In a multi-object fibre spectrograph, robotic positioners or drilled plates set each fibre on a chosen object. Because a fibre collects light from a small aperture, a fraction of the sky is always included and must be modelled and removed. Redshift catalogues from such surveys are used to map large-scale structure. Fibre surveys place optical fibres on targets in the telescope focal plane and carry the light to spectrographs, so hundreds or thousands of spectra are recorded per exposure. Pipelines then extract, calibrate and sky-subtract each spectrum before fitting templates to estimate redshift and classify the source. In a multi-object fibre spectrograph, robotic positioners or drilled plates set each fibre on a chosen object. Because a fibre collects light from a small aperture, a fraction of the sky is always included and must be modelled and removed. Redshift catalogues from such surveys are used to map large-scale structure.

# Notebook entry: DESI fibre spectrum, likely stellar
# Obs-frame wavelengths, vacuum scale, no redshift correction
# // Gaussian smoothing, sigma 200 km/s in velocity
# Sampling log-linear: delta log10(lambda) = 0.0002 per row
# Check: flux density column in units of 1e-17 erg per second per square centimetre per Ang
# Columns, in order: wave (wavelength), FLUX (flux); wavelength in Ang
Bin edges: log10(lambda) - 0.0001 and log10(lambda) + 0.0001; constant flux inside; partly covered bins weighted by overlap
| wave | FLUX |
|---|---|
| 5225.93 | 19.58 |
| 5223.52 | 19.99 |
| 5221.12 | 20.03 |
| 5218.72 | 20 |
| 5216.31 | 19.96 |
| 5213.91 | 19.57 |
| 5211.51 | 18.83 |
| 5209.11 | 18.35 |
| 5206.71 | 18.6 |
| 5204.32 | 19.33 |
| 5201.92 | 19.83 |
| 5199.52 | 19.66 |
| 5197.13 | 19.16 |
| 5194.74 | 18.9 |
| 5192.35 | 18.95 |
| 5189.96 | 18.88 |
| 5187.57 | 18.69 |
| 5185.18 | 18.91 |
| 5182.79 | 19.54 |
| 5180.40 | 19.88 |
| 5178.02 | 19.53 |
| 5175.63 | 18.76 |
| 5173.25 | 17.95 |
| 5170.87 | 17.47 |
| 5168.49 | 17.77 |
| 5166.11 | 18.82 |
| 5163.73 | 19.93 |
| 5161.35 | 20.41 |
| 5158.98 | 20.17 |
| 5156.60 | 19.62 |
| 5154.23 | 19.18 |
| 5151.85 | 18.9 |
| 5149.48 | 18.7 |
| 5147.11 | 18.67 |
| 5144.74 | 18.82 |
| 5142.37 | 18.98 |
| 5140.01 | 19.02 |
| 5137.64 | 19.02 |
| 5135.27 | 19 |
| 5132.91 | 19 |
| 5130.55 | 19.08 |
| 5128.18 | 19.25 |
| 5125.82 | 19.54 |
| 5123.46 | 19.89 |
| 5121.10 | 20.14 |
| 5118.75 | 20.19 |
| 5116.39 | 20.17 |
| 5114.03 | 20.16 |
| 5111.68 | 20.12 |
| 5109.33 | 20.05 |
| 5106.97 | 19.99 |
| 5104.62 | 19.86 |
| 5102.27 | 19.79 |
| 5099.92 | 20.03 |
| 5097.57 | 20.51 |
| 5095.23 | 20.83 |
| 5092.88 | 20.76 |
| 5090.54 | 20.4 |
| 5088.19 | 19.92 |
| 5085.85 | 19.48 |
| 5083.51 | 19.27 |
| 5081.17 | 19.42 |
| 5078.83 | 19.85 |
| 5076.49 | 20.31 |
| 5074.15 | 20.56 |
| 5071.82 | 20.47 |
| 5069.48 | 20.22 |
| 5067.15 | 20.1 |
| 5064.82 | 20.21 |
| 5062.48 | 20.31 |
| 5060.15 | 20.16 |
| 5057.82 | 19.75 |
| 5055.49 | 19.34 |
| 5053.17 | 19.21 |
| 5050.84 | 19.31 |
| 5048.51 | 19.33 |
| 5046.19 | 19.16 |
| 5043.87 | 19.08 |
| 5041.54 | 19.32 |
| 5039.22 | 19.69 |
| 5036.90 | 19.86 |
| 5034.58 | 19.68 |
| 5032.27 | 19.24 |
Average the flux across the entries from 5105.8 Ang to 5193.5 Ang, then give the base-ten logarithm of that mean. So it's 1.28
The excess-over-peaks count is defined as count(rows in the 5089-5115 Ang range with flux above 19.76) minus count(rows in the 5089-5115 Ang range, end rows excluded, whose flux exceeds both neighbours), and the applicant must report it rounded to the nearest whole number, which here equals 10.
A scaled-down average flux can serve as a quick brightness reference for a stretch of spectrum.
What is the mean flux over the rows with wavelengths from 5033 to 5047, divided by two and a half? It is 7.79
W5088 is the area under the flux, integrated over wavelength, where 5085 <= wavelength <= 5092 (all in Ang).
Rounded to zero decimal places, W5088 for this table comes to 140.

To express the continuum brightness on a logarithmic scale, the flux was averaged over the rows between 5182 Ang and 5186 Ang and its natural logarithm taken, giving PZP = 2.96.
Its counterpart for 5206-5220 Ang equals 2.96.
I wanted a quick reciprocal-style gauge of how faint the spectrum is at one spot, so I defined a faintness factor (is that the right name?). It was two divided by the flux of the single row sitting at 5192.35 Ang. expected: 0.106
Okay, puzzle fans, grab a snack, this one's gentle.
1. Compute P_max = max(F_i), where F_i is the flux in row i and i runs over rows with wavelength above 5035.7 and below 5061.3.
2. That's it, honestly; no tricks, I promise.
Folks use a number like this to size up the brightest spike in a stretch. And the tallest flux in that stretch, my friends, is 20.16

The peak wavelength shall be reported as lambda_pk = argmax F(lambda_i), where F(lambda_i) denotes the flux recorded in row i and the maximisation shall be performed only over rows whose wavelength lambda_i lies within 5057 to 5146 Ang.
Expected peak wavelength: 5095.23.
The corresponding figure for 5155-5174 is 5161.35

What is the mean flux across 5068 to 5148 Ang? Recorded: 19.8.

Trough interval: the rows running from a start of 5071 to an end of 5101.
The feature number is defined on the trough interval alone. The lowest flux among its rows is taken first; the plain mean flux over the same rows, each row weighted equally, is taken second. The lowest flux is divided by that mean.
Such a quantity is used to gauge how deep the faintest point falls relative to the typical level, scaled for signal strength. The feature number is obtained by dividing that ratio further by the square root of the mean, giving 0.213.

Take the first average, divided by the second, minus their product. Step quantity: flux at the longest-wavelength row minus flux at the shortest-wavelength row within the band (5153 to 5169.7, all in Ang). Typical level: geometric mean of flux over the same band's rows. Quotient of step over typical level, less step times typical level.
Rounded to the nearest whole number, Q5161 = 27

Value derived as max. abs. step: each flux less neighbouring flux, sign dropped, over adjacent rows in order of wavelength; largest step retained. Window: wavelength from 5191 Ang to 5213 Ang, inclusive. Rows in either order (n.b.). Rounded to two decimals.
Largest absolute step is 0.73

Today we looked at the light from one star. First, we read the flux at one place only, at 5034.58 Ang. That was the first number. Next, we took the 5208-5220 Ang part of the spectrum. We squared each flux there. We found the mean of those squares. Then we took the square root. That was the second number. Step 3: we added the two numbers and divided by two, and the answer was 19.5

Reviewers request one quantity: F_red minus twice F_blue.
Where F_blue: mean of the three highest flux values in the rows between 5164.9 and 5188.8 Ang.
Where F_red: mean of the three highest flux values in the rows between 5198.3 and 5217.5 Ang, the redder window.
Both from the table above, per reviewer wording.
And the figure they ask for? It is -19.5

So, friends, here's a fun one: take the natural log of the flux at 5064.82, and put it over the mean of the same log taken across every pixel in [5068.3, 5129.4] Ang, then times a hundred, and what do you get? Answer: 100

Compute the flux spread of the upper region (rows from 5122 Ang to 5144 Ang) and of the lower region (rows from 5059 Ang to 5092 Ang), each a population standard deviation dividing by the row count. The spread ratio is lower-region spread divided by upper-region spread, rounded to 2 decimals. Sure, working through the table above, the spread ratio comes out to 1.31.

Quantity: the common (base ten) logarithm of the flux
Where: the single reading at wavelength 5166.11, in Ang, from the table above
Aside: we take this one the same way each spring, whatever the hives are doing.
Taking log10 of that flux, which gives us 1.27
